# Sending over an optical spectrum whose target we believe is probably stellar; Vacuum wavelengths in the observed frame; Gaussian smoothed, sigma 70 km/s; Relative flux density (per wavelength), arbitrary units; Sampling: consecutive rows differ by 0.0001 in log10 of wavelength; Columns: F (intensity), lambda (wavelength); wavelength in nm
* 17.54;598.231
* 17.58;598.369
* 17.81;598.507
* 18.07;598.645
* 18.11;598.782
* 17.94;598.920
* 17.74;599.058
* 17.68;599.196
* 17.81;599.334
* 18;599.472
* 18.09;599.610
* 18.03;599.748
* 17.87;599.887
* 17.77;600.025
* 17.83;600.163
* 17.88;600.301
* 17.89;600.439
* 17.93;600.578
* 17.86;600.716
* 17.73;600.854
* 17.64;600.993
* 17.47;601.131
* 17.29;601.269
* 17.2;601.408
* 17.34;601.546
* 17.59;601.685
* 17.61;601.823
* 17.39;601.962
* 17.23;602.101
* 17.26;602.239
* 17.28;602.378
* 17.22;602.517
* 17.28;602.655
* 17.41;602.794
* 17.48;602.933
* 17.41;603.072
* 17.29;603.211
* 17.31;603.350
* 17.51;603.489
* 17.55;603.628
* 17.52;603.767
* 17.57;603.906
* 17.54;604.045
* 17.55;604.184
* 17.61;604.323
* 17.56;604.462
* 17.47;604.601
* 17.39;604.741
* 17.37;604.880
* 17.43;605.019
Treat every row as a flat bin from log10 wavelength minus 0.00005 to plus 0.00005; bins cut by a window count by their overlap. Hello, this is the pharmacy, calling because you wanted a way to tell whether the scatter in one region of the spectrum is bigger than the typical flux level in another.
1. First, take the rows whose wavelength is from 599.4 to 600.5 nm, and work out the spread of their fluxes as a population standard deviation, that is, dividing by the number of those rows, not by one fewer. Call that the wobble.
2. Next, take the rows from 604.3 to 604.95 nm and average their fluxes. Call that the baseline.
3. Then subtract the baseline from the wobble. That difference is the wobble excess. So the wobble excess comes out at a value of -17.4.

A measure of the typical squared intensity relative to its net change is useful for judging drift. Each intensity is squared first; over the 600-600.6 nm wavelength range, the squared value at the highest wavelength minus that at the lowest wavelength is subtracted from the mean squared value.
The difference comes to 313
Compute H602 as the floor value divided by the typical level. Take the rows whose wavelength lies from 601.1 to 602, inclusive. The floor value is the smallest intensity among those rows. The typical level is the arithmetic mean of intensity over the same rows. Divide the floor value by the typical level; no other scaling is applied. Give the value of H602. 0.988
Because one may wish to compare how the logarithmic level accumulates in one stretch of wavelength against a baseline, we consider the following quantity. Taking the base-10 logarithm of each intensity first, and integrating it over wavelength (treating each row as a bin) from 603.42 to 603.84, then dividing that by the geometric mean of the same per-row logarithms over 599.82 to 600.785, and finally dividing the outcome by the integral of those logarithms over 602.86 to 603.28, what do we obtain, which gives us 0.80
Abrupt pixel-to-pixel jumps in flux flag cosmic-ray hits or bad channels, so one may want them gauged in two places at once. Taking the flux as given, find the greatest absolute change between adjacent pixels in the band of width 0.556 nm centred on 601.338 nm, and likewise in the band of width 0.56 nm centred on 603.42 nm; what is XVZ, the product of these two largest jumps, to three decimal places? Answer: 0.036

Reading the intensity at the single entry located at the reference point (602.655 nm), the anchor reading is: 17.28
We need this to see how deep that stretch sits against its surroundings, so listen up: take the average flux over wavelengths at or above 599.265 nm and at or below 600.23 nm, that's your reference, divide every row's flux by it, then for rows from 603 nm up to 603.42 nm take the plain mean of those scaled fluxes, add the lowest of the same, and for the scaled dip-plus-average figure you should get 1.93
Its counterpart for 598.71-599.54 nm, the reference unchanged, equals 1.99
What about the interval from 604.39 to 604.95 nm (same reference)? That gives 1.94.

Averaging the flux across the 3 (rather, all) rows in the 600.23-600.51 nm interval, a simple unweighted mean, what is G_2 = 17.9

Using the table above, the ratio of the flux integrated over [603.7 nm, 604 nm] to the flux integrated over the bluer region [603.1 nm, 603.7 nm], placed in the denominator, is 0.50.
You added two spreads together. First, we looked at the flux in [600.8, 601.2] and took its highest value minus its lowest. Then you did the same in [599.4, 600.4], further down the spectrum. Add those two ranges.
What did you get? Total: 0.58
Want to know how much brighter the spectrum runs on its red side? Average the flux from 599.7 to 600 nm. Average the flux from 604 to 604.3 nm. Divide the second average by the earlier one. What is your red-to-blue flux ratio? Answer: 0.98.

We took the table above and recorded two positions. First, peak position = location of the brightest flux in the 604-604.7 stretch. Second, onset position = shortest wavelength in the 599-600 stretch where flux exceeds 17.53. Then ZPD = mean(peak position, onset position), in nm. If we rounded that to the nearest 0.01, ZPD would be 601.69 nm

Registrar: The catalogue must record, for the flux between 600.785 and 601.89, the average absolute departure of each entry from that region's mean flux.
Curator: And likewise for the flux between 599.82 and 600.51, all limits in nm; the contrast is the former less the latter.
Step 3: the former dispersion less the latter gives 0.12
